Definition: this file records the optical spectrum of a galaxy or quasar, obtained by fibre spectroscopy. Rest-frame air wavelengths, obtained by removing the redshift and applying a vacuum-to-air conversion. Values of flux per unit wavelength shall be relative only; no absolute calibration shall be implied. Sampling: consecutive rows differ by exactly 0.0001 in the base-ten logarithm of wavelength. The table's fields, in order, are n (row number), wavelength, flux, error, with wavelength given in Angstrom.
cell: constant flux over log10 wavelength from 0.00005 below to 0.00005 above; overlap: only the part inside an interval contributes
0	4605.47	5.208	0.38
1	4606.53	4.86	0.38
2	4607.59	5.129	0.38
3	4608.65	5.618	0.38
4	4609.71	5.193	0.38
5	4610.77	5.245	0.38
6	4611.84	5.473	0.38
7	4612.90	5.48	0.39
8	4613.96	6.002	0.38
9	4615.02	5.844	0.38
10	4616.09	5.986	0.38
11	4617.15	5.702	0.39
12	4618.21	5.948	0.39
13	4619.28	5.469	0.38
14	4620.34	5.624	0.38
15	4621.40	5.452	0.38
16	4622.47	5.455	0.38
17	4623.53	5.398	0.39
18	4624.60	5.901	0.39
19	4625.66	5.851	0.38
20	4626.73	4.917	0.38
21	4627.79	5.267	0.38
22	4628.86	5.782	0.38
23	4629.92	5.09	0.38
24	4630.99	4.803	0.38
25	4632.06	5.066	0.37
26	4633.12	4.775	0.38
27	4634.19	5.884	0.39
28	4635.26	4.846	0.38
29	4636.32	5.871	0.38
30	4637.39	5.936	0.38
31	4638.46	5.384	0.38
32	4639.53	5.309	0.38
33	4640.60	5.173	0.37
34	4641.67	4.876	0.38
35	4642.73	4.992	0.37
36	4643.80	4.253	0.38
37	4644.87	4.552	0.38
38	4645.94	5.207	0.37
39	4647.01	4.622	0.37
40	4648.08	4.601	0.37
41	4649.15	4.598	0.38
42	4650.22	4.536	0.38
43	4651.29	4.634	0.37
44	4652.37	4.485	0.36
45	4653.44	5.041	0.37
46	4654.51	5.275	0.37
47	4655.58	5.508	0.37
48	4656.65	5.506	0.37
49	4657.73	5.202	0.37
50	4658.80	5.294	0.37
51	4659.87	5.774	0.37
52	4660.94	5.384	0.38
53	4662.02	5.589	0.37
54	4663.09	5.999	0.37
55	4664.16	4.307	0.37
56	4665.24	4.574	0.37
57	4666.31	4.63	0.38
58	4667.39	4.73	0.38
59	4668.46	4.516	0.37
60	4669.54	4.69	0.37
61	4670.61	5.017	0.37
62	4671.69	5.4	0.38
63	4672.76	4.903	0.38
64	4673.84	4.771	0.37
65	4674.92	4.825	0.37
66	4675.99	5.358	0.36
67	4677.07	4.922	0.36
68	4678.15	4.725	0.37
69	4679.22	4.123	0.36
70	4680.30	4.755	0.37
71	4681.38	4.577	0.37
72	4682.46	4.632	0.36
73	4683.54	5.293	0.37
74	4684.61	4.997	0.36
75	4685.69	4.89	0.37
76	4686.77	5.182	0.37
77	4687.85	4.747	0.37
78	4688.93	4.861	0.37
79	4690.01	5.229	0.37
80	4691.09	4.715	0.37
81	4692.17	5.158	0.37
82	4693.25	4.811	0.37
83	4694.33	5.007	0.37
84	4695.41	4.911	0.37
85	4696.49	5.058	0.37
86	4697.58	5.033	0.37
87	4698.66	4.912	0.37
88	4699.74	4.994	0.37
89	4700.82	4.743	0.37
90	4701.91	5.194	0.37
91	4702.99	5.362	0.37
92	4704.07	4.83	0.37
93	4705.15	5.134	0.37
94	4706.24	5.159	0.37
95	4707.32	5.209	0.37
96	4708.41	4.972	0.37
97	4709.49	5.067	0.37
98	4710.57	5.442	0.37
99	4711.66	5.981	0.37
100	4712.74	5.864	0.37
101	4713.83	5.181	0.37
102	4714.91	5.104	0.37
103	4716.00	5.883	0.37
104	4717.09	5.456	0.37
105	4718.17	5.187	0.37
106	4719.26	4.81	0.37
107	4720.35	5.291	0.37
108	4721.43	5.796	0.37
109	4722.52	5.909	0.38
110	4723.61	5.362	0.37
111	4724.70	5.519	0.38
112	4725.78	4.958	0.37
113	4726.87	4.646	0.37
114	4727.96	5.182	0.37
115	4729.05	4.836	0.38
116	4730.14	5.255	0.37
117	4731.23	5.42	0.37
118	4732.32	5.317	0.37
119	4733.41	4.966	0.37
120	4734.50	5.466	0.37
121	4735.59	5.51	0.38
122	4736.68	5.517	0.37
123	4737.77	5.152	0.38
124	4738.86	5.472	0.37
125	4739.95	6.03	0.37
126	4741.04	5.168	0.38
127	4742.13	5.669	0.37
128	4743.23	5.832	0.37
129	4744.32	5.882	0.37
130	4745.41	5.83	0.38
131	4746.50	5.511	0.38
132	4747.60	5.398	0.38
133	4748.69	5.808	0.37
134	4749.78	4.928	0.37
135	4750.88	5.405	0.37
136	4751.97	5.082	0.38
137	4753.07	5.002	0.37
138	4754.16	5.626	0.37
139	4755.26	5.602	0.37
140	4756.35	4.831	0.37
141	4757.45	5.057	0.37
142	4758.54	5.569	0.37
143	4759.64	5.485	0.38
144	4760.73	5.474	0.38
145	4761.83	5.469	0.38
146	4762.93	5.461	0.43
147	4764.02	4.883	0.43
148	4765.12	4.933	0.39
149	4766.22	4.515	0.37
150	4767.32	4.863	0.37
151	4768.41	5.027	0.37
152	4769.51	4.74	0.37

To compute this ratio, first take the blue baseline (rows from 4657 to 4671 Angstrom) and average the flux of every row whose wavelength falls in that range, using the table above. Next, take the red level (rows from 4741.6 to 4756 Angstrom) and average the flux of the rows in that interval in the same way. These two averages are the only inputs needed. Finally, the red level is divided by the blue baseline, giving 1.09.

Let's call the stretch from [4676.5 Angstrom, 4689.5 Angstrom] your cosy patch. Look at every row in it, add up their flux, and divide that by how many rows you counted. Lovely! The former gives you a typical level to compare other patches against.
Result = 4.8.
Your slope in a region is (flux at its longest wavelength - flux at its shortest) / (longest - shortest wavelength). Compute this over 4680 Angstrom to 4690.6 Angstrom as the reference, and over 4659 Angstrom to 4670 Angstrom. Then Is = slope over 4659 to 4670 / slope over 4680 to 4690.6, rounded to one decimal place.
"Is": -2.3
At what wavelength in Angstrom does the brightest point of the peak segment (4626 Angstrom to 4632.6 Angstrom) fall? 4628.86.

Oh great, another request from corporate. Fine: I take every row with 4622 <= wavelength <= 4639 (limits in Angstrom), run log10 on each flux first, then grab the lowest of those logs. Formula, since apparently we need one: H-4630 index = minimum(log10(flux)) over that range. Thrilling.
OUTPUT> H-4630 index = 0.679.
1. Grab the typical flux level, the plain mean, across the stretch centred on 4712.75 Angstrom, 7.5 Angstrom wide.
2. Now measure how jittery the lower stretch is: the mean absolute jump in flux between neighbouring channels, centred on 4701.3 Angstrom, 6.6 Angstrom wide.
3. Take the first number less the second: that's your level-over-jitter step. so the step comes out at 5.21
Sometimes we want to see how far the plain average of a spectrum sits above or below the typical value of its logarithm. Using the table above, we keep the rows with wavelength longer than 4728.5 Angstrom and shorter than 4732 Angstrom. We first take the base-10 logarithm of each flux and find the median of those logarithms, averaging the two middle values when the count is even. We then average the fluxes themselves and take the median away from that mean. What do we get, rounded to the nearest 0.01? 4.45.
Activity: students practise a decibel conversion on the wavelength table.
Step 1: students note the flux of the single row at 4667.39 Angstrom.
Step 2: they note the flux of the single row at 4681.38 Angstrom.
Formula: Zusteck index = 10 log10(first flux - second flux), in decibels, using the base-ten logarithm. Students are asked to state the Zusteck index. -8.2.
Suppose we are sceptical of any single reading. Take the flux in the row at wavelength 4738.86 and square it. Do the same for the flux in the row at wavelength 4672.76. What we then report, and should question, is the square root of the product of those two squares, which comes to 26.8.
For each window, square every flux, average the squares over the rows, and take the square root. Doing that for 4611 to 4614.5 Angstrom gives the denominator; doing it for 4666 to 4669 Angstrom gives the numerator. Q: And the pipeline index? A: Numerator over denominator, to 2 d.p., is 0.82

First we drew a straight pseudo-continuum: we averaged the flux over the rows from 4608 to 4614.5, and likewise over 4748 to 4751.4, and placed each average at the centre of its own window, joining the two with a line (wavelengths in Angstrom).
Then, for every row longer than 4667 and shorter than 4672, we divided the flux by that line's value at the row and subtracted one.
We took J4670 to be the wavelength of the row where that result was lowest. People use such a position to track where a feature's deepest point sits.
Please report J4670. 4668.46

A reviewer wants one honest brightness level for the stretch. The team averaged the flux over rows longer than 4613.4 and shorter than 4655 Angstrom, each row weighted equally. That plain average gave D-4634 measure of 5.24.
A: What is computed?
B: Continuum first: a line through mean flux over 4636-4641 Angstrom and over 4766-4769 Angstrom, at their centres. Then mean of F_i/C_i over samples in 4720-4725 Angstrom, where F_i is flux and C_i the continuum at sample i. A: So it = 1.10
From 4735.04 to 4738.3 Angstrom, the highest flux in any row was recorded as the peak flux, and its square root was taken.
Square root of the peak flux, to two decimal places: 2.35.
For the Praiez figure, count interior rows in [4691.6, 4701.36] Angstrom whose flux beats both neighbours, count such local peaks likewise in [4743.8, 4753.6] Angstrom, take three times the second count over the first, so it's 2.0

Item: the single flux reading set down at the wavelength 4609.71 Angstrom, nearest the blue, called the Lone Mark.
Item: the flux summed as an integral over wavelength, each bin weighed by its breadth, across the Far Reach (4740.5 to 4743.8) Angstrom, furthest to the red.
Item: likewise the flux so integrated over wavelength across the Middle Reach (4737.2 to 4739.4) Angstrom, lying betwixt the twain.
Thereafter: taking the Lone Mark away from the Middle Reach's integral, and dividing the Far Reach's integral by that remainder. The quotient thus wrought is 2.8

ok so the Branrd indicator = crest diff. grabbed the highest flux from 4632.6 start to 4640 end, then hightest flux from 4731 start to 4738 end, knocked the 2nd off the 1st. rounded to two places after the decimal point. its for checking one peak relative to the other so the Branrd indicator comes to 0.42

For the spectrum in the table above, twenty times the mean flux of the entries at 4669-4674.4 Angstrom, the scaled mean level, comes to 99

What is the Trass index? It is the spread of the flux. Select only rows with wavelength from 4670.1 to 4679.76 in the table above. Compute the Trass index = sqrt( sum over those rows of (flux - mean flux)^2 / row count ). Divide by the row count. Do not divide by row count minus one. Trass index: 0.354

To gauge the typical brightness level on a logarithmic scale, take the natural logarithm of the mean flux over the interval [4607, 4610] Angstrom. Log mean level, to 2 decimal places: 1.67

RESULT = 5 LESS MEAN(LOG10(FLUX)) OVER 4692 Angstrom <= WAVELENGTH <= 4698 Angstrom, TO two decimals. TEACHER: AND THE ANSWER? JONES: 4.30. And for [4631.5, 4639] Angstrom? 4.27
